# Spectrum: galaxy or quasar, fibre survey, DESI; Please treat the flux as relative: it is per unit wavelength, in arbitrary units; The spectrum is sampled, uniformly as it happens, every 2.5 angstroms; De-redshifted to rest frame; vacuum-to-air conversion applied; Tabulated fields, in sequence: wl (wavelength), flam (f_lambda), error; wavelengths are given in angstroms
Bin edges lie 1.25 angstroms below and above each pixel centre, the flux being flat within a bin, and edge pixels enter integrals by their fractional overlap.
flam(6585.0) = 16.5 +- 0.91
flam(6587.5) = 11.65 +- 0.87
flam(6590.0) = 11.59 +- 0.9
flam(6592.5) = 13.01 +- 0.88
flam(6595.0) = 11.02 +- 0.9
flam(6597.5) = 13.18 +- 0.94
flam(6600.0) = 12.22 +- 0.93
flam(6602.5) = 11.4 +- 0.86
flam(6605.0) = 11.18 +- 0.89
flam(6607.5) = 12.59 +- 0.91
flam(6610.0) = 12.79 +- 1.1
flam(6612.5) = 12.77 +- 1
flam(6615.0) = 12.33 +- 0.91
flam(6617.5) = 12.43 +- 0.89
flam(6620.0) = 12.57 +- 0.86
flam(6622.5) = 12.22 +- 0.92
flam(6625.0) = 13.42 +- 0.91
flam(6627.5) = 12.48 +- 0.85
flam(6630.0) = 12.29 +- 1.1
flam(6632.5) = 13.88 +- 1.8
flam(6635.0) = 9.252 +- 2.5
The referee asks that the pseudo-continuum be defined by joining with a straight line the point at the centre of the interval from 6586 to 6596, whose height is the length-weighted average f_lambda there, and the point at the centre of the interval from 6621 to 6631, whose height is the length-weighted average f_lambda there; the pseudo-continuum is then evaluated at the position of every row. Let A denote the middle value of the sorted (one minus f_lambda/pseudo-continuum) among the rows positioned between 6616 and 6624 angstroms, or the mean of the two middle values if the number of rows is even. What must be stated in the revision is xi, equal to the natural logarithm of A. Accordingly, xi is -6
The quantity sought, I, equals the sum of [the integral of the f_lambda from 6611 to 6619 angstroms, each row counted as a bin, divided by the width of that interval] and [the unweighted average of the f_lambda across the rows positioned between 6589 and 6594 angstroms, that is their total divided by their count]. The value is 24.8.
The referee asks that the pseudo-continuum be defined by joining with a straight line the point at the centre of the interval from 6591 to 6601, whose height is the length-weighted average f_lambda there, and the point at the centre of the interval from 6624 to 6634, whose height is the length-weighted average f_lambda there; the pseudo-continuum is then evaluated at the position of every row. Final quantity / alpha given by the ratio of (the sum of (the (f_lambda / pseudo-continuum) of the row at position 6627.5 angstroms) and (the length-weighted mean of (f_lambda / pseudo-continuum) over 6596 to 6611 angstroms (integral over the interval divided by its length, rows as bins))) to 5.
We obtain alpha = 0.389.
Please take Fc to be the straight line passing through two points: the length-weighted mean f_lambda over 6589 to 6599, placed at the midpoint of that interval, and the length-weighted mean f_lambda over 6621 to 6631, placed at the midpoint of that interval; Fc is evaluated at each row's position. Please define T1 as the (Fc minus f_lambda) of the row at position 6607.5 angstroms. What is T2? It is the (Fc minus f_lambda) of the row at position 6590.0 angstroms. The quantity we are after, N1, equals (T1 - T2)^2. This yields 0.6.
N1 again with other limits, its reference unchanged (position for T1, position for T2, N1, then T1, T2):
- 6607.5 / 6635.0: 13.5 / -0.2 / 3.5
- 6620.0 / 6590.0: 0.4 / 0.0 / 0.6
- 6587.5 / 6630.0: 0.0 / 0.5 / 0.4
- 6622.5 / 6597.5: 1.6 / 0.3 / -0.9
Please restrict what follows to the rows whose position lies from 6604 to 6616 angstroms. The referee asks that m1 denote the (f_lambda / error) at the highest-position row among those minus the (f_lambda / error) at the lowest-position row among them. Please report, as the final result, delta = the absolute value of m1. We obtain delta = 1.0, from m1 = 1.0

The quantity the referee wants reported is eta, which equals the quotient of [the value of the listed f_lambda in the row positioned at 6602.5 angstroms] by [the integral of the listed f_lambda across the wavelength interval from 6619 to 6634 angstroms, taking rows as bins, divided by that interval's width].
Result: 0.89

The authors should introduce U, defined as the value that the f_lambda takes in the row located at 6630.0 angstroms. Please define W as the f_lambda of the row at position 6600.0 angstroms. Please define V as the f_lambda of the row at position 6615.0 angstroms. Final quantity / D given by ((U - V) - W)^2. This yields 150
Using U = 12.29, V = 12.33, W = 12.22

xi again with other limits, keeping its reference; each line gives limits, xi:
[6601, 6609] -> -3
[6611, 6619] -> -6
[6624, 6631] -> -4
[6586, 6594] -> -4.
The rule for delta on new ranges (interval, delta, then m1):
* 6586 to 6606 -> 0.8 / -0.8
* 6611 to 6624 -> 0.5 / 0.5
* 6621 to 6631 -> 2.1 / -2.1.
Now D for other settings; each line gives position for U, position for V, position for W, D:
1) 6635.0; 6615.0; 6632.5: 288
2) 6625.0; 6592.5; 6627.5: 146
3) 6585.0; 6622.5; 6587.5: 54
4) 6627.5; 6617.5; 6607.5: 157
